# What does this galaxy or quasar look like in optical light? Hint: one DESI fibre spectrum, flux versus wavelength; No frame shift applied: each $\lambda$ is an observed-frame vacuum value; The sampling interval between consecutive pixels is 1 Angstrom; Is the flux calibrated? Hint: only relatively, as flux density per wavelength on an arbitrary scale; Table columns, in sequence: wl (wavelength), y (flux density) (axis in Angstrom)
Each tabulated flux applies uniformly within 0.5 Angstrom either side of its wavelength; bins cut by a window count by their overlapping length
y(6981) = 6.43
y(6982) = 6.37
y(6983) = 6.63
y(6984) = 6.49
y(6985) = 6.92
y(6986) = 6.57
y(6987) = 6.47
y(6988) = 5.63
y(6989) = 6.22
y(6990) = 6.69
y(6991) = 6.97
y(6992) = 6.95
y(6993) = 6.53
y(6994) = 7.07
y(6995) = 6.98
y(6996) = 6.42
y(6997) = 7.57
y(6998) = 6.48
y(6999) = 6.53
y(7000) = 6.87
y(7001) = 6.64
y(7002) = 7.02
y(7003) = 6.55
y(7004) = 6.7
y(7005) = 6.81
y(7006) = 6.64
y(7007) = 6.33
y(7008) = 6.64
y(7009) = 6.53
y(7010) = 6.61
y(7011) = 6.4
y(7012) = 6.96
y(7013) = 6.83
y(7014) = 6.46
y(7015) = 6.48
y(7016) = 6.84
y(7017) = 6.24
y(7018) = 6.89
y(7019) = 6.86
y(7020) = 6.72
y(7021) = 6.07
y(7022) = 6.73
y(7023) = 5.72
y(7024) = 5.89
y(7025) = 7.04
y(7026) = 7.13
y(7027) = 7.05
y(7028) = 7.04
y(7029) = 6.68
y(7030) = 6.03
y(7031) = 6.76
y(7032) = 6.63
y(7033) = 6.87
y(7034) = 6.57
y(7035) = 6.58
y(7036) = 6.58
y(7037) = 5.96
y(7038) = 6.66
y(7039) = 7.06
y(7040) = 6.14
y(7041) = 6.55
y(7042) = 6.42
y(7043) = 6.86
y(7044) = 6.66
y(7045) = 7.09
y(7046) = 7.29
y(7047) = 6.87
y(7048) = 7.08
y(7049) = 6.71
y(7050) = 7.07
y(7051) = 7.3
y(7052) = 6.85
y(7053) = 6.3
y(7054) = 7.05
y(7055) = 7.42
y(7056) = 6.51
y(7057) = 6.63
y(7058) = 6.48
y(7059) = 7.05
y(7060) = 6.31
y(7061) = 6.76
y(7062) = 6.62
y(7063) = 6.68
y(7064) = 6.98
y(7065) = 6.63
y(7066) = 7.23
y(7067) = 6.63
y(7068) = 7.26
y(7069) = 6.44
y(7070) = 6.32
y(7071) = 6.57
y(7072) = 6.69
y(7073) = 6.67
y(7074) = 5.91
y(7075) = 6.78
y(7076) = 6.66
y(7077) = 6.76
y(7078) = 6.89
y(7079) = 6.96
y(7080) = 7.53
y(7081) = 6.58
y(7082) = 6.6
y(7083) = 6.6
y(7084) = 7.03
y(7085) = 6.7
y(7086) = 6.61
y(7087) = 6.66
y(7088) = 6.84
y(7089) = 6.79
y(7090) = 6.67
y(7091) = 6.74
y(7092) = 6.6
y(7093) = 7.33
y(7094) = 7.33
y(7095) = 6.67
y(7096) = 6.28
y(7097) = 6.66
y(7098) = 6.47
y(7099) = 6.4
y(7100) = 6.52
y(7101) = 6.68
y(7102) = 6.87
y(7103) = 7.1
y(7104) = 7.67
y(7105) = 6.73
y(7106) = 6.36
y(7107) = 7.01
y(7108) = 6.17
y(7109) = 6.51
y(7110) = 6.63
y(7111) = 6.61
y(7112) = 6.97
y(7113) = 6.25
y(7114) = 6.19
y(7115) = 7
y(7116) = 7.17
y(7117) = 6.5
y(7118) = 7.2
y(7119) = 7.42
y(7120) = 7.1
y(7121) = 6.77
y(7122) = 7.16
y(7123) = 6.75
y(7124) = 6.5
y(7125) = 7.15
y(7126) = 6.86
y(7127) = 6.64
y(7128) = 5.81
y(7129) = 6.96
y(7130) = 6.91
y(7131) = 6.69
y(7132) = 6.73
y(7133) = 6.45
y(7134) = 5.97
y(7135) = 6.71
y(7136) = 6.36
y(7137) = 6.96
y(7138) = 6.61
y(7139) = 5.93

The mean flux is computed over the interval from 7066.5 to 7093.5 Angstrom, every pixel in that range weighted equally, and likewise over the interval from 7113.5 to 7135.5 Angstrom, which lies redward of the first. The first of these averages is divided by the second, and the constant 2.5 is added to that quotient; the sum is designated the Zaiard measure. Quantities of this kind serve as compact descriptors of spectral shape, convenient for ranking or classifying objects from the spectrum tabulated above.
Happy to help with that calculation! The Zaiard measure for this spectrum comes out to 3.50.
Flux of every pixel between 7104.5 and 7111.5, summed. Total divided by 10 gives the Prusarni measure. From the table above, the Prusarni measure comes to 4.60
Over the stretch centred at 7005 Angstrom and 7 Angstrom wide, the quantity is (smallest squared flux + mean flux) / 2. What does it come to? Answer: 23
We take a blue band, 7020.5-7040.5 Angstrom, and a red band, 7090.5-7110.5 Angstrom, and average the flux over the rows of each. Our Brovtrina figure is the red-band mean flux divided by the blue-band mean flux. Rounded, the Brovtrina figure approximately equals 1.027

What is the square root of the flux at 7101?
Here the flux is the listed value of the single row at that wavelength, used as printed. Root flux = 2.58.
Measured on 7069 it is 2.54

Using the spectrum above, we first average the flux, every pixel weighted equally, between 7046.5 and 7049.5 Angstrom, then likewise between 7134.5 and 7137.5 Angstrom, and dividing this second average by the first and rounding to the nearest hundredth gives 0.97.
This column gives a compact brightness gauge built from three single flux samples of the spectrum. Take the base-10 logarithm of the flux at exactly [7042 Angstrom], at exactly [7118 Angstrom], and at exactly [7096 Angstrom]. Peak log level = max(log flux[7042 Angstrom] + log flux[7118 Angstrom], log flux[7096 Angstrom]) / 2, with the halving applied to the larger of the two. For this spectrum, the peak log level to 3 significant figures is 0.832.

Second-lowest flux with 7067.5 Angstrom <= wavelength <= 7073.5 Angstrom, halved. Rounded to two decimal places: 3.22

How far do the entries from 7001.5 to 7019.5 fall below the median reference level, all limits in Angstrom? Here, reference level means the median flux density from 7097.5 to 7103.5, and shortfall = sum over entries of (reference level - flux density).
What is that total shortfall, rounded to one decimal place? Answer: -1.0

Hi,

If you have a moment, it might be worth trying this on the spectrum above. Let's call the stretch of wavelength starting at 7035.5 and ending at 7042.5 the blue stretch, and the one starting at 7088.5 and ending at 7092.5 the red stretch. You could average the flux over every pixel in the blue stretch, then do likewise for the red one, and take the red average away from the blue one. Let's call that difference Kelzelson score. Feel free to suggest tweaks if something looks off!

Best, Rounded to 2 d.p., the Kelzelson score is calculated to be -0.22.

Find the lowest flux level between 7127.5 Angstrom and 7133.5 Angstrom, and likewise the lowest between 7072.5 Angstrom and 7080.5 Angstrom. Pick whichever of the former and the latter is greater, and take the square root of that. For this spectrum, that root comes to 2.43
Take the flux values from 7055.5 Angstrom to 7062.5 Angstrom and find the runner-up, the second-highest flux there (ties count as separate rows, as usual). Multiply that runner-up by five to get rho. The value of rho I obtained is 33.8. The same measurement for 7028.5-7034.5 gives 33.8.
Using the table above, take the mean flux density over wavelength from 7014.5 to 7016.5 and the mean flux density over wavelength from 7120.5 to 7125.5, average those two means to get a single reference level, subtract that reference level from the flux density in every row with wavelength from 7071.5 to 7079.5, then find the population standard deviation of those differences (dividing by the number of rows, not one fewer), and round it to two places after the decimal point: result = 0.30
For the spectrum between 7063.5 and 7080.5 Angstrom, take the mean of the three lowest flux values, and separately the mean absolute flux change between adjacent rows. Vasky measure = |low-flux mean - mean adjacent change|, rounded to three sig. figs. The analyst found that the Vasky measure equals 5.84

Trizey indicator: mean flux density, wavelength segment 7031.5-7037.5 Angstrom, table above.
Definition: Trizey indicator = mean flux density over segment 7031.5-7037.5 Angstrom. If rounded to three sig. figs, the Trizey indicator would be 6.53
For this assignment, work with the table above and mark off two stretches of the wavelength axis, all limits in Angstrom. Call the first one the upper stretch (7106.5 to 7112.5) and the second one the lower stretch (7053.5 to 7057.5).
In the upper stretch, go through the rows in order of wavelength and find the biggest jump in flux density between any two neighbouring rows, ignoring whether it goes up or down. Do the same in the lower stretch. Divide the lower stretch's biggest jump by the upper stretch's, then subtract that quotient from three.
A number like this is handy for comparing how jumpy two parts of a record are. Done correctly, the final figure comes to 1.92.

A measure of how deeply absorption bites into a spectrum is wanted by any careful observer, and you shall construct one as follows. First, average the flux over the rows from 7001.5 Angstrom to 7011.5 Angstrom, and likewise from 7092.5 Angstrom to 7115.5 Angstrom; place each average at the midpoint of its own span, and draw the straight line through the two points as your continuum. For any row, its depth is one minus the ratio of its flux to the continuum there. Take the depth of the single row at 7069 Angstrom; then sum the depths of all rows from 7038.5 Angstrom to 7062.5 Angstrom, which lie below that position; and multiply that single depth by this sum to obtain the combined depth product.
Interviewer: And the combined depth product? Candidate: -0.0170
